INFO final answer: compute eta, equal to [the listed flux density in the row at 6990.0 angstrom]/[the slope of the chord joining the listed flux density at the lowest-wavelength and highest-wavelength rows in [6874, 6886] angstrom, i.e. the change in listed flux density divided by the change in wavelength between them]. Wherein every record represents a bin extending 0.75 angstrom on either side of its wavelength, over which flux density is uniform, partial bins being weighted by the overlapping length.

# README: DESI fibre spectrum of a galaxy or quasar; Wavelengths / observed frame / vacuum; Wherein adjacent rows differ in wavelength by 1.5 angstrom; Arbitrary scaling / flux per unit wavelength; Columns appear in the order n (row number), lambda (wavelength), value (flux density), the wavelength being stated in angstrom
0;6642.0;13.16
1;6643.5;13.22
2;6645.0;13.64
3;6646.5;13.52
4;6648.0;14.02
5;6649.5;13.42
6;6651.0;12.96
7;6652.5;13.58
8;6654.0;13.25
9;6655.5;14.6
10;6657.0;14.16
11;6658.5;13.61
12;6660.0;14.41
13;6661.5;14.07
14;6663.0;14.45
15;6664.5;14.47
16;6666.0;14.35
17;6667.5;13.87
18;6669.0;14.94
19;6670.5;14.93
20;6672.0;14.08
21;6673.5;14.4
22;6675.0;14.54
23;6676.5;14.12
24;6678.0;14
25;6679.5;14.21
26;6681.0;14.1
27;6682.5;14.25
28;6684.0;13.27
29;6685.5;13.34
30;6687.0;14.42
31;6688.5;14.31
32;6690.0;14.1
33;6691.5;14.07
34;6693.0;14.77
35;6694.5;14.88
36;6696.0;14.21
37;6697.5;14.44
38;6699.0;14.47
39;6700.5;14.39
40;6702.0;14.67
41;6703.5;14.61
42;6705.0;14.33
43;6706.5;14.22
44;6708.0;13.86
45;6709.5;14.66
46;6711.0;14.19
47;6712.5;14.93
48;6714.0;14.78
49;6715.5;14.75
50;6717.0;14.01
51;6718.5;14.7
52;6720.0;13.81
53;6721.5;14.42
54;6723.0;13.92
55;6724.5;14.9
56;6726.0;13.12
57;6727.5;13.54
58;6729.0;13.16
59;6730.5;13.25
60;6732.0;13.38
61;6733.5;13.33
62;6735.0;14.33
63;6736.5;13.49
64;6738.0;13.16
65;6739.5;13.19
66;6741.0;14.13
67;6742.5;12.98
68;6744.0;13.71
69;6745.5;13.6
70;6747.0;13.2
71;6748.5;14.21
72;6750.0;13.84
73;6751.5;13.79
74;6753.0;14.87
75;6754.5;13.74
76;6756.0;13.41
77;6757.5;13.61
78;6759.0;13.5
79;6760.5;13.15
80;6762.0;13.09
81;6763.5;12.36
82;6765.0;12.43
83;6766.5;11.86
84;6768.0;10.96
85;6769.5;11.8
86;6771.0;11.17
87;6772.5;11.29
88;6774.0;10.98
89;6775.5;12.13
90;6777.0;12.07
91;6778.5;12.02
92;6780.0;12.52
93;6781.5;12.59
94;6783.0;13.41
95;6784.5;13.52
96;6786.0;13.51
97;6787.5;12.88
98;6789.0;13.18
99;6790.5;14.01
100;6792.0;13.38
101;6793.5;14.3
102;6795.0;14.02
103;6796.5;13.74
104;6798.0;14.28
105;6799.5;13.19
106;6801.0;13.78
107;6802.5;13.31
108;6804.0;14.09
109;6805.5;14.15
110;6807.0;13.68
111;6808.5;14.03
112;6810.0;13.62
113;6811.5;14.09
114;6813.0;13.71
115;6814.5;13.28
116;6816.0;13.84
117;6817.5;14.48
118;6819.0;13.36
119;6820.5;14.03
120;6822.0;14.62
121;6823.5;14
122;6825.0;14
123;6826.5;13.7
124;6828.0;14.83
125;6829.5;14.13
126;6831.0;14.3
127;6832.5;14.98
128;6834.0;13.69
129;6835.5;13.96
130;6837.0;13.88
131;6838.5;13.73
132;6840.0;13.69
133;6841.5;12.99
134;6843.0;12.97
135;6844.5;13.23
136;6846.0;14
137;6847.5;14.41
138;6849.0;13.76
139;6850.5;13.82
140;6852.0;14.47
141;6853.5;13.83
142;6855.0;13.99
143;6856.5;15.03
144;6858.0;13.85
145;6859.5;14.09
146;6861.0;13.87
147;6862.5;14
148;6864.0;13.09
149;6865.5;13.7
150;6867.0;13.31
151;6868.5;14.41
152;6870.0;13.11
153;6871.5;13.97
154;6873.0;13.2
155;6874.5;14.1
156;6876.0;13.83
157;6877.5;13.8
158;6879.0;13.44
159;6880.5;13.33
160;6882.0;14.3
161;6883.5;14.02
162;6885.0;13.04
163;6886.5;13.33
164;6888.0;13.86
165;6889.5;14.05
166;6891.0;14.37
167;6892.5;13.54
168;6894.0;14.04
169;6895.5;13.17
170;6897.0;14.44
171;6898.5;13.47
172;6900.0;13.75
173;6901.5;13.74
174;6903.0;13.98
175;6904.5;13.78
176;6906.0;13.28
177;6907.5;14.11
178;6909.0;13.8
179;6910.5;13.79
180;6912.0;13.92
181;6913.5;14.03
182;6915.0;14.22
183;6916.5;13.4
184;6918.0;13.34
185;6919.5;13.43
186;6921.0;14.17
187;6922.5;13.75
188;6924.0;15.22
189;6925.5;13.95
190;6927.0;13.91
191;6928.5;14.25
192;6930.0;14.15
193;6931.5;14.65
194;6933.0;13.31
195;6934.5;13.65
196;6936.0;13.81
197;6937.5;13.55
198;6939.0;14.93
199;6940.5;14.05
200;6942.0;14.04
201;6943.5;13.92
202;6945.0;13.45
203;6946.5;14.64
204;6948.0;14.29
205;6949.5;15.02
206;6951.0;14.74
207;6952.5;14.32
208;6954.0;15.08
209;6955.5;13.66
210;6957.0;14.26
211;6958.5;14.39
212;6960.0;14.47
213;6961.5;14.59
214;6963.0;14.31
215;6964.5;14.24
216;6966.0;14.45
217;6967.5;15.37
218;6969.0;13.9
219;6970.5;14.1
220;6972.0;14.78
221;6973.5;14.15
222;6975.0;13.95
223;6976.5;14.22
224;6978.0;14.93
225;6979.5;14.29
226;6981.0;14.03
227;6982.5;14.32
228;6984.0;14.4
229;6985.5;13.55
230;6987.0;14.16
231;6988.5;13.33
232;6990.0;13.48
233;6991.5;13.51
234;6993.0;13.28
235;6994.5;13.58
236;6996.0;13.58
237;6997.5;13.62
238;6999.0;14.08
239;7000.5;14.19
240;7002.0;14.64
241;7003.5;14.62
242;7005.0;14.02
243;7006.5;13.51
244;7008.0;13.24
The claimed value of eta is -134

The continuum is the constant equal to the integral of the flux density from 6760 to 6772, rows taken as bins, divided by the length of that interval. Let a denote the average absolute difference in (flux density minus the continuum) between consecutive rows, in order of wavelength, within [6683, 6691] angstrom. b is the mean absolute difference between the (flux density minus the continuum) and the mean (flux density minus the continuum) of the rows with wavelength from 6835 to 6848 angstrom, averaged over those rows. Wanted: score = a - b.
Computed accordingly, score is -0.02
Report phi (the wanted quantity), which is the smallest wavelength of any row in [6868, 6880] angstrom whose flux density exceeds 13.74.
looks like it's 6868.5 angstrom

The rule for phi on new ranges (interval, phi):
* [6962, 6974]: 6963.0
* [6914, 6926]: 6915.0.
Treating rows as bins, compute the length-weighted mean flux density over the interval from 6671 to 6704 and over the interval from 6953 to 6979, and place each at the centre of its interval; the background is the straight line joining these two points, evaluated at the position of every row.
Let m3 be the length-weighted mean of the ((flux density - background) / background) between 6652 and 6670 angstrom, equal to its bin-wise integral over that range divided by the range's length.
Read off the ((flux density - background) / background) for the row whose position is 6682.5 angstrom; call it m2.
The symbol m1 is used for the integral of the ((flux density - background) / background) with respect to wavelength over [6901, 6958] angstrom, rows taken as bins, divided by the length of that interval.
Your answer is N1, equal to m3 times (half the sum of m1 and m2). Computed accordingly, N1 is 0.0001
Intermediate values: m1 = -0.023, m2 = 0.000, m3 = -0.006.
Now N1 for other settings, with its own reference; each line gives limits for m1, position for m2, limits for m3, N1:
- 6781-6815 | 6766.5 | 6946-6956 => -0.0012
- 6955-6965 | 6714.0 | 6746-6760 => -0.0005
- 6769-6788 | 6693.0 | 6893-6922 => 0.0022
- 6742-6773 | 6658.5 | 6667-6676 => -0.0010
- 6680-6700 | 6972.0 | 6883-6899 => -0.0005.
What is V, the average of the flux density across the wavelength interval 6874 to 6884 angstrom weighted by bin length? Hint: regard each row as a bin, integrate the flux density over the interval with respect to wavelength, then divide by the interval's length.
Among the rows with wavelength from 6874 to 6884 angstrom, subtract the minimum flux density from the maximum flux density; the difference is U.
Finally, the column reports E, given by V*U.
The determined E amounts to 13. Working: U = 0.97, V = 13.8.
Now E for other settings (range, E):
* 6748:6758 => 20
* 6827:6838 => 18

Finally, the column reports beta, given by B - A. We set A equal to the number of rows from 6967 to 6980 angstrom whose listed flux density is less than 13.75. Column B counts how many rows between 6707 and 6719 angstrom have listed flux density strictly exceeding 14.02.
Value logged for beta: 6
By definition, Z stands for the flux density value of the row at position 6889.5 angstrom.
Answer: 14.05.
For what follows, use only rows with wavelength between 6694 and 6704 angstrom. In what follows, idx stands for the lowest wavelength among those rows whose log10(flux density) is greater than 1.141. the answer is 6694.5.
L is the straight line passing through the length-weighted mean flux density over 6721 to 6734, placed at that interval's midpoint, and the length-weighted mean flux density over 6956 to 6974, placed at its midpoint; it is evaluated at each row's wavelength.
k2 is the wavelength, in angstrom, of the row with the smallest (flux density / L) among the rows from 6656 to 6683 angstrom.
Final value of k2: 6658.5 angstrom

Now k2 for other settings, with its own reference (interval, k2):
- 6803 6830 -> 6814.5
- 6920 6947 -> 6933.0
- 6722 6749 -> 6742.5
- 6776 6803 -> 6778.5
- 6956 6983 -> 6969.0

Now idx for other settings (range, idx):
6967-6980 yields 6967.5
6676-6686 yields 6676.5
